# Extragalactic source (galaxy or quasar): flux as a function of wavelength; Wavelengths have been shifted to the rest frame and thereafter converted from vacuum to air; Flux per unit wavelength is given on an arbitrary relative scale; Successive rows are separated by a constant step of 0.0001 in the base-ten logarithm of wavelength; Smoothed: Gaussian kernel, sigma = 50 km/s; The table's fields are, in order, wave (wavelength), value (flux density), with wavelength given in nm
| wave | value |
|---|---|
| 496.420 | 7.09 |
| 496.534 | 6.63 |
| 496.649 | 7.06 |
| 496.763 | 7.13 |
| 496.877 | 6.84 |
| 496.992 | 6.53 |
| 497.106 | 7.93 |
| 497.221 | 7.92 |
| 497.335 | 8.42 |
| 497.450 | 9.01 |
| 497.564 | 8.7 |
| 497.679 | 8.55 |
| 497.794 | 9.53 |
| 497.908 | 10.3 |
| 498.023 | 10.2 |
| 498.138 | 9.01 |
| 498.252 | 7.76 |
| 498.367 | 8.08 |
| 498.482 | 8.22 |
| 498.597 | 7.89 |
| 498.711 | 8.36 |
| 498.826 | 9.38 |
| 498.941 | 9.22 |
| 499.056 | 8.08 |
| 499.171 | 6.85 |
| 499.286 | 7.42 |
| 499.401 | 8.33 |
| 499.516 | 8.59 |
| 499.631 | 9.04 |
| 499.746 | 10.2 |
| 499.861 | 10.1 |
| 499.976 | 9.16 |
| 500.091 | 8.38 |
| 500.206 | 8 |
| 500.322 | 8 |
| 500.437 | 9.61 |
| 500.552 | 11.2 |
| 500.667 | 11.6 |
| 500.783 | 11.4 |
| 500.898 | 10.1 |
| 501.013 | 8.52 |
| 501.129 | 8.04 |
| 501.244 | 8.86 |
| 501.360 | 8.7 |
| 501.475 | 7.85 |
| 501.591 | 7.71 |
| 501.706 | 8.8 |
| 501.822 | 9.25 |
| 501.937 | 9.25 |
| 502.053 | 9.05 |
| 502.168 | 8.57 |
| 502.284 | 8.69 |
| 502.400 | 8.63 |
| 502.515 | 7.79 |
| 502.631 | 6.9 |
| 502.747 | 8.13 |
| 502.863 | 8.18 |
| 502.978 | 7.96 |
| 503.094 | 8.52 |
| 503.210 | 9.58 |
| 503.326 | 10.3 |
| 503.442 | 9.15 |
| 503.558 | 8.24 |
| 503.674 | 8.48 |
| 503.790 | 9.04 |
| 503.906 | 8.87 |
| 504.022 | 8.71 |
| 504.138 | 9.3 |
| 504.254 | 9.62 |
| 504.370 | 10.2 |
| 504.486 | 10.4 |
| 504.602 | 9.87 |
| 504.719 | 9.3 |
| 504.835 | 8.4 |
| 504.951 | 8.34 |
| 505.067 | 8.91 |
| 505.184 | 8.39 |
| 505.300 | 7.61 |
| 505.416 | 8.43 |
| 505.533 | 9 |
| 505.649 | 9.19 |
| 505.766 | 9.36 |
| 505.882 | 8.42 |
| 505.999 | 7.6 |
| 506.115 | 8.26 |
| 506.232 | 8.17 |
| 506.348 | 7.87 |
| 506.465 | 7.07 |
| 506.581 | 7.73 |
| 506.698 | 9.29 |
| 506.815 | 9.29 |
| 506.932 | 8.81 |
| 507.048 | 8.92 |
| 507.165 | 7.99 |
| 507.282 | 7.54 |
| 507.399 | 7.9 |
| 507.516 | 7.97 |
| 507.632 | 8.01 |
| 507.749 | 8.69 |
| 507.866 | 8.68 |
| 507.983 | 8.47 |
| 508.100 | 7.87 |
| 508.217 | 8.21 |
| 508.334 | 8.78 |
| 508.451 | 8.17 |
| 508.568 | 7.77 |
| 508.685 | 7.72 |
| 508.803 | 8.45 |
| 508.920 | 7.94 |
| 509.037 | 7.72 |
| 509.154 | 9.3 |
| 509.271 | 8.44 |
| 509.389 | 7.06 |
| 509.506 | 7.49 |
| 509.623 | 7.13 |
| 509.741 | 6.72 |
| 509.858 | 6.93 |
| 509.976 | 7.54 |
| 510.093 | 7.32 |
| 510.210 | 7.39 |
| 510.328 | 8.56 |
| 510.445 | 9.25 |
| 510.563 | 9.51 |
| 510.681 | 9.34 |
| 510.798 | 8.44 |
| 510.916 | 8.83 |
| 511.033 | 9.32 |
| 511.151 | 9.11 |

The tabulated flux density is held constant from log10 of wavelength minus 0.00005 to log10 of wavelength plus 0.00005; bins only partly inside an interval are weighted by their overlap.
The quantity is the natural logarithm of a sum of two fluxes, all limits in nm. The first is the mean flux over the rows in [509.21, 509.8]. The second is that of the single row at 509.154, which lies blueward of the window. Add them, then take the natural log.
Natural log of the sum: 2.81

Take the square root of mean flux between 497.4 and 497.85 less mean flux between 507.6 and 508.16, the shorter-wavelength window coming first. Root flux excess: 0.8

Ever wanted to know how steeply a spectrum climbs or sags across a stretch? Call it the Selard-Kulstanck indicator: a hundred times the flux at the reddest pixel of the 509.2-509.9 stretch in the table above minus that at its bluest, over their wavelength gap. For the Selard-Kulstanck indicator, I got -257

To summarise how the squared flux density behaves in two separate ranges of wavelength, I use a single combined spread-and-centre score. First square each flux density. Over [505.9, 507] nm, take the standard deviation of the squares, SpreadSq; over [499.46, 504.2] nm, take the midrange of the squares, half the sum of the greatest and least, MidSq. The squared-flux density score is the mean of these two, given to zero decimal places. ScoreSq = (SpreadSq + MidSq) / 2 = 52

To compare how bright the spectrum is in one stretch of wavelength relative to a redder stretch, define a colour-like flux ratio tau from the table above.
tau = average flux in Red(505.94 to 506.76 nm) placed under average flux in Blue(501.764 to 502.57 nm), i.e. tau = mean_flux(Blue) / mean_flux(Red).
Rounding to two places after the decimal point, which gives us 1.09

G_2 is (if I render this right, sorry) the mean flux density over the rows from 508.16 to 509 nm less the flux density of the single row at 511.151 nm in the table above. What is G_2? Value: -1.0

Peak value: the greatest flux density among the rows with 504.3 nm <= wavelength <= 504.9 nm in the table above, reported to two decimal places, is 10.40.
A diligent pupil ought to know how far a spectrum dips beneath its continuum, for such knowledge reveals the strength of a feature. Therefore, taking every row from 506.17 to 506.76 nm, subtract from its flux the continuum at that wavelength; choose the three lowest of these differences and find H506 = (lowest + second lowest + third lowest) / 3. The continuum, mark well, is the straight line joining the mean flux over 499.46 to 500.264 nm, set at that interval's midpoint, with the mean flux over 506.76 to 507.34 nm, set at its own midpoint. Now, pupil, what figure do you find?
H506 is -1.00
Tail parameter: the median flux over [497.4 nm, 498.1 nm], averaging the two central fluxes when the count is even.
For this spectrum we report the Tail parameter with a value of 9.3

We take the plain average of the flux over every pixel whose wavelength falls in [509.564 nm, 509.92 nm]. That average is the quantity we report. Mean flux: 6.9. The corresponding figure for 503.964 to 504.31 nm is 9.2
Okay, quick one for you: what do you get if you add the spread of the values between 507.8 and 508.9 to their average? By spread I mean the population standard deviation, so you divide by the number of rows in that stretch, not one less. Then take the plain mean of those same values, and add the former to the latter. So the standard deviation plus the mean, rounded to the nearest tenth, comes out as 8.6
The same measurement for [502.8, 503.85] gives 9.5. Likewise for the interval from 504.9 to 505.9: 9.1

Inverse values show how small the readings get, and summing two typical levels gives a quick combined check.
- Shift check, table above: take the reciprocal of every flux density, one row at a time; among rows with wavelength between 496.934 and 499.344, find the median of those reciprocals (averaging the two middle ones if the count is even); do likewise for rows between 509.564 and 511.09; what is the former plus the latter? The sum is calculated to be 0.238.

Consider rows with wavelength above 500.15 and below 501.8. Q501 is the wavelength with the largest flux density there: 500.667 nm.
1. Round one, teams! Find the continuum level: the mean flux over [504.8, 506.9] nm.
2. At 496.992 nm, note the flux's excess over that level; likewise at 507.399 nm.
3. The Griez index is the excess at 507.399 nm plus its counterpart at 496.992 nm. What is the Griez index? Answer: -2.4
